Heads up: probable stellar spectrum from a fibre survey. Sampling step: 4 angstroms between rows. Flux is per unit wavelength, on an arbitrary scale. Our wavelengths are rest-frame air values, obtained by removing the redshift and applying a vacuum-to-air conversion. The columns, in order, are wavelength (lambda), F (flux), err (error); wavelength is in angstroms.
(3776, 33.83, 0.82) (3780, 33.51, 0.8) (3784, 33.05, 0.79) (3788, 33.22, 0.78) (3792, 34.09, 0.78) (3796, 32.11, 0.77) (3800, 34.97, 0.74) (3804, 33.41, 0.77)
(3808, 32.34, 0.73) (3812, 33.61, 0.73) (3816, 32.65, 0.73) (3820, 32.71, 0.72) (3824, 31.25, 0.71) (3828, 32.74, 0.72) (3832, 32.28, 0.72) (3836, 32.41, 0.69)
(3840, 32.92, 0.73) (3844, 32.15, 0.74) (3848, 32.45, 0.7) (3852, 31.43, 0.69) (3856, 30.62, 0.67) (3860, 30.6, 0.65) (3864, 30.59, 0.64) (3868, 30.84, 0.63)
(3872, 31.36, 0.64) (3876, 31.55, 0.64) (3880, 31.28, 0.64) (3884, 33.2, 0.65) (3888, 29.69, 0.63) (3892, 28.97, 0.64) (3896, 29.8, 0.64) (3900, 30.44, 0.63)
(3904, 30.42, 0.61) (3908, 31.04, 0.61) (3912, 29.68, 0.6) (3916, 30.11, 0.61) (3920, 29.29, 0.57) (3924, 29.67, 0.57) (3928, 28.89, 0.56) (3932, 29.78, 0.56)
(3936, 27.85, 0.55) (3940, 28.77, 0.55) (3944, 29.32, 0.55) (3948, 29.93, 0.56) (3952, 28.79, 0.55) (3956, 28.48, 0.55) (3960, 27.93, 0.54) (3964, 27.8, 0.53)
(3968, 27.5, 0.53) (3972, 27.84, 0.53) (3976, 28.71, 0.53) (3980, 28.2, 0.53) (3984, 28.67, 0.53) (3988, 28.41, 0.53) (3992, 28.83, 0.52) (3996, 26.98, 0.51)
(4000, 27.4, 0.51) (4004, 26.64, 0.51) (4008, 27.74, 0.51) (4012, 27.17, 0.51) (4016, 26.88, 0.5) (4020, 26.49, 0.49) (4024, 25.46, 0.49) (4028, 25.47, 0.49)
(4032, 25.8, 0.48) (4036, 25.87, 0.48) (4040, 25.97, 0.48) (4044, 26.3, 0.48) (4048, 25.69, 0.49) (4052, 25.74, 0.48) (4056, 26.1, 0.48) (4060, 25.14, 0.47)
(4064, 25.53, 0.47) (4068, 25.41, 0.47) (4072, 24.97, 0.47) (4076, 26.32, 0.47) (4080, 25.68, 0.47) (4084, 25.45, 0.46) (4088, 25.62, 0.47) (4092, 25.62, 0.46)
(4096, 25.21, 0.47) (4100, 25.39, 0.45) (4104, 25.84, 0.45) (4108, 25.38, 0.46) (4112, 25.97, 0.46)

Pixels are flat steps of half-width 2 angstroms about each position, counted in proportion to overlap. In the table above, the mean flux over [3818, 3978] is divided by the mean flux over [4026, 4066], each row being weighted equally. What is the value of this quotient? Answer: 1.18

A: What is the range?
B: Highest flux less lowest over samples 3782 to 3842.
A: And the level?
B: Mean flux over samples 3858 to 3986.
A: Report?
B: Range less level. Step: -25.9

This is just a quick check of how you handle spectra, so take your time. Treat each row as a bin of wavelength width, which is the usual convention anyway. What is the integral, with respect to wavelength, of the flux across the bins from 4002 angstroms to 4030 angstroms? 743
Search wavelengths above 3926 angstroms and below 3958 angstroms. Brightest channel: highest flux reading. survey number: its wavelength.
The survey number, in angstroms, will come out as 3948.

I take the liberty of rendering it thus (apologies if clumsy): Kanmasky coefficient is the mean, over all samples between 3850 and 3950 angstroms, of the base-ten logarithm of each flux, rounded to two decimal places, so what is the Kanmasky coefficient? 1.48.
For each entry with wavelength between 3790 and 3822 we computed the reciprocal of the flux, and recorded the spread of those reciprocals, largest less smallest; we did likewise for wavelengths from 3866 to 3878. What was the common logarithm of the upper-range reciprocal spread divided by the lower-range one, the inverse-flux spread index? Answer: -0.54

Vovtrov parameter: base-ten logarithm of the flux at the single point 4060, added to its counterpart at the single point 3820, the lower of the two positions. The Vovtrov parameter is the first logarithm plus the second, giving 2.92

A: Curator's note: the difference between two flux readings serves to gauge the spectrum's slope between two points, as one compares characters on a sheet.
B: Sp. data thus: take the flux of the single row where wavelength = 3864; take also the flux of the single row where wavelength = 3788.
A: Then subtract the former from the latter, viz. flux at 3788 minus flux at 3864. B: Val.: 2.6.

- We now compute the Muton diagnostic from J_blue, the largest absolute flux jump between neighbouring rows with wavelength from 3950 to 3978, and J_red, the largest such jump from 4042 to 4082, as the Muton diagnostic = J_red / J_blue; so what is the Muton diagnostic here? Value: 1.6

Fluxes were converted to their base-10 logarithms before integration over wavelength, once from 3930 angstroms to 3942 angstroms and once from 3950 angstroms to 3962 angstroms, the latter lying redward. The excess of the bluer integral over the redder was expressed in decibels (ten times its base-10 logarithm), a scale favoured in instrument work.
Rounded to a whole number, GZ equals -11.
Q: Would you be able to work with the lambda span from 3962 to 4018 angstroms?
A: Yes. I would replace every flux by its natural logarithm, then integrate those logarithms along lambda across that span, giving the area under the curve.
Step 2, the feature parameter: 186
